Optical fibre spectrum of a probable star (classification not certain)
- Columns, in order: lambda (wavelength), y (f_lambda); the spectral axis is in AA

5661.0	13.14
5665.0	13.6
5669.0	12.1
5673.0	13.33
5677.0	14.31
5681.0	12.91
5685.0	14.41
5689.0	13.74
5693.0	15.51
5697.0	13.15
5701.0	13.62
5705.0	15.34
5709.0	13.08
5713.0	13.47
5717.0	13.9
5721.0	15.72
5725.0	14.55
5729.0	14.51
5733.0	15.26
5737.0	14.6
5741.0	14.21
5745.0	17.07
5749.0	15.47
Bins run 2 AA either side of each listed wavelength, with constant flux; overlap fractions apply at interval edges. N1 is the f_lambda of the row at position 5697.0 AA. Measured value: 13.15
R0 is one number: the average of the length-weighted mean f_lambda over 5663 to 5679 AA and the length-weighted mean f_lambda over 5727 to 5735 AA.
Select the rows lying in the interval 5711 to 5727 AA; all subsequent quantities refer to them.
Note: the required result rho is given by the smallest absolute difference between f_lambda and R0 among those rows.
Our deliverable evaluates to 0.21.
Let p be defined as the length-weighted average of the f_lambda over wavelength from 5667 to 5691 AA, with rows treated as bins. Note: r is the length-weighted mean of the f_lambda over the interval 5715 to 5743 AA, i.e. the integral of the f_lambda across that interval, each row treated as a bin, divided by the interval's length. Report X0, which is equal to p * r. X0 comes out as 198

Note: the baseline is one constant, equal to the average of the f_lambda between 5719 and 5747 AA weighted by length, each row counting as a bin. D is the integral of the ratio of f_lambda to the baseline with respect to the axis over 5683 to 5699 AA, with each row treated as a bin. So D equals 15.0 AA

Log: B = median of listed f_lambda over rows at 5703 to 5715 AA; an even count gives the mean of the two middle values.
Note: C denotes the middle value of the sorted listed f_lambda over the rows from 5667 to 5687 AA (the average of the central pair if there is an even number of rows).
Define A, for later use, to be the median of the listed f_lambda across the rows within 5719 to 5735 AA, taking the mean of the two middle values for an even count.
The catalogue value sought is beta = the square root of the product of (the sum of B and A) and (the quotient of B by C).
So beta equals 5.4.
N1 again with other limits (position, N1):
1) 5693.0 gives 15.51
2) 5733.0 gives 15.26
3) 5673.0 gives 13.33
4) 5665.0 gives 13.6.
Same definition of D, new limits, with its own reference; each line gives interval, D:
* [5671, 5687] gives 14.5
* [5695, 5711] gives 14.6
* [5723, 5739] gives 15.6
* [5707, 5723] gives 14.8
